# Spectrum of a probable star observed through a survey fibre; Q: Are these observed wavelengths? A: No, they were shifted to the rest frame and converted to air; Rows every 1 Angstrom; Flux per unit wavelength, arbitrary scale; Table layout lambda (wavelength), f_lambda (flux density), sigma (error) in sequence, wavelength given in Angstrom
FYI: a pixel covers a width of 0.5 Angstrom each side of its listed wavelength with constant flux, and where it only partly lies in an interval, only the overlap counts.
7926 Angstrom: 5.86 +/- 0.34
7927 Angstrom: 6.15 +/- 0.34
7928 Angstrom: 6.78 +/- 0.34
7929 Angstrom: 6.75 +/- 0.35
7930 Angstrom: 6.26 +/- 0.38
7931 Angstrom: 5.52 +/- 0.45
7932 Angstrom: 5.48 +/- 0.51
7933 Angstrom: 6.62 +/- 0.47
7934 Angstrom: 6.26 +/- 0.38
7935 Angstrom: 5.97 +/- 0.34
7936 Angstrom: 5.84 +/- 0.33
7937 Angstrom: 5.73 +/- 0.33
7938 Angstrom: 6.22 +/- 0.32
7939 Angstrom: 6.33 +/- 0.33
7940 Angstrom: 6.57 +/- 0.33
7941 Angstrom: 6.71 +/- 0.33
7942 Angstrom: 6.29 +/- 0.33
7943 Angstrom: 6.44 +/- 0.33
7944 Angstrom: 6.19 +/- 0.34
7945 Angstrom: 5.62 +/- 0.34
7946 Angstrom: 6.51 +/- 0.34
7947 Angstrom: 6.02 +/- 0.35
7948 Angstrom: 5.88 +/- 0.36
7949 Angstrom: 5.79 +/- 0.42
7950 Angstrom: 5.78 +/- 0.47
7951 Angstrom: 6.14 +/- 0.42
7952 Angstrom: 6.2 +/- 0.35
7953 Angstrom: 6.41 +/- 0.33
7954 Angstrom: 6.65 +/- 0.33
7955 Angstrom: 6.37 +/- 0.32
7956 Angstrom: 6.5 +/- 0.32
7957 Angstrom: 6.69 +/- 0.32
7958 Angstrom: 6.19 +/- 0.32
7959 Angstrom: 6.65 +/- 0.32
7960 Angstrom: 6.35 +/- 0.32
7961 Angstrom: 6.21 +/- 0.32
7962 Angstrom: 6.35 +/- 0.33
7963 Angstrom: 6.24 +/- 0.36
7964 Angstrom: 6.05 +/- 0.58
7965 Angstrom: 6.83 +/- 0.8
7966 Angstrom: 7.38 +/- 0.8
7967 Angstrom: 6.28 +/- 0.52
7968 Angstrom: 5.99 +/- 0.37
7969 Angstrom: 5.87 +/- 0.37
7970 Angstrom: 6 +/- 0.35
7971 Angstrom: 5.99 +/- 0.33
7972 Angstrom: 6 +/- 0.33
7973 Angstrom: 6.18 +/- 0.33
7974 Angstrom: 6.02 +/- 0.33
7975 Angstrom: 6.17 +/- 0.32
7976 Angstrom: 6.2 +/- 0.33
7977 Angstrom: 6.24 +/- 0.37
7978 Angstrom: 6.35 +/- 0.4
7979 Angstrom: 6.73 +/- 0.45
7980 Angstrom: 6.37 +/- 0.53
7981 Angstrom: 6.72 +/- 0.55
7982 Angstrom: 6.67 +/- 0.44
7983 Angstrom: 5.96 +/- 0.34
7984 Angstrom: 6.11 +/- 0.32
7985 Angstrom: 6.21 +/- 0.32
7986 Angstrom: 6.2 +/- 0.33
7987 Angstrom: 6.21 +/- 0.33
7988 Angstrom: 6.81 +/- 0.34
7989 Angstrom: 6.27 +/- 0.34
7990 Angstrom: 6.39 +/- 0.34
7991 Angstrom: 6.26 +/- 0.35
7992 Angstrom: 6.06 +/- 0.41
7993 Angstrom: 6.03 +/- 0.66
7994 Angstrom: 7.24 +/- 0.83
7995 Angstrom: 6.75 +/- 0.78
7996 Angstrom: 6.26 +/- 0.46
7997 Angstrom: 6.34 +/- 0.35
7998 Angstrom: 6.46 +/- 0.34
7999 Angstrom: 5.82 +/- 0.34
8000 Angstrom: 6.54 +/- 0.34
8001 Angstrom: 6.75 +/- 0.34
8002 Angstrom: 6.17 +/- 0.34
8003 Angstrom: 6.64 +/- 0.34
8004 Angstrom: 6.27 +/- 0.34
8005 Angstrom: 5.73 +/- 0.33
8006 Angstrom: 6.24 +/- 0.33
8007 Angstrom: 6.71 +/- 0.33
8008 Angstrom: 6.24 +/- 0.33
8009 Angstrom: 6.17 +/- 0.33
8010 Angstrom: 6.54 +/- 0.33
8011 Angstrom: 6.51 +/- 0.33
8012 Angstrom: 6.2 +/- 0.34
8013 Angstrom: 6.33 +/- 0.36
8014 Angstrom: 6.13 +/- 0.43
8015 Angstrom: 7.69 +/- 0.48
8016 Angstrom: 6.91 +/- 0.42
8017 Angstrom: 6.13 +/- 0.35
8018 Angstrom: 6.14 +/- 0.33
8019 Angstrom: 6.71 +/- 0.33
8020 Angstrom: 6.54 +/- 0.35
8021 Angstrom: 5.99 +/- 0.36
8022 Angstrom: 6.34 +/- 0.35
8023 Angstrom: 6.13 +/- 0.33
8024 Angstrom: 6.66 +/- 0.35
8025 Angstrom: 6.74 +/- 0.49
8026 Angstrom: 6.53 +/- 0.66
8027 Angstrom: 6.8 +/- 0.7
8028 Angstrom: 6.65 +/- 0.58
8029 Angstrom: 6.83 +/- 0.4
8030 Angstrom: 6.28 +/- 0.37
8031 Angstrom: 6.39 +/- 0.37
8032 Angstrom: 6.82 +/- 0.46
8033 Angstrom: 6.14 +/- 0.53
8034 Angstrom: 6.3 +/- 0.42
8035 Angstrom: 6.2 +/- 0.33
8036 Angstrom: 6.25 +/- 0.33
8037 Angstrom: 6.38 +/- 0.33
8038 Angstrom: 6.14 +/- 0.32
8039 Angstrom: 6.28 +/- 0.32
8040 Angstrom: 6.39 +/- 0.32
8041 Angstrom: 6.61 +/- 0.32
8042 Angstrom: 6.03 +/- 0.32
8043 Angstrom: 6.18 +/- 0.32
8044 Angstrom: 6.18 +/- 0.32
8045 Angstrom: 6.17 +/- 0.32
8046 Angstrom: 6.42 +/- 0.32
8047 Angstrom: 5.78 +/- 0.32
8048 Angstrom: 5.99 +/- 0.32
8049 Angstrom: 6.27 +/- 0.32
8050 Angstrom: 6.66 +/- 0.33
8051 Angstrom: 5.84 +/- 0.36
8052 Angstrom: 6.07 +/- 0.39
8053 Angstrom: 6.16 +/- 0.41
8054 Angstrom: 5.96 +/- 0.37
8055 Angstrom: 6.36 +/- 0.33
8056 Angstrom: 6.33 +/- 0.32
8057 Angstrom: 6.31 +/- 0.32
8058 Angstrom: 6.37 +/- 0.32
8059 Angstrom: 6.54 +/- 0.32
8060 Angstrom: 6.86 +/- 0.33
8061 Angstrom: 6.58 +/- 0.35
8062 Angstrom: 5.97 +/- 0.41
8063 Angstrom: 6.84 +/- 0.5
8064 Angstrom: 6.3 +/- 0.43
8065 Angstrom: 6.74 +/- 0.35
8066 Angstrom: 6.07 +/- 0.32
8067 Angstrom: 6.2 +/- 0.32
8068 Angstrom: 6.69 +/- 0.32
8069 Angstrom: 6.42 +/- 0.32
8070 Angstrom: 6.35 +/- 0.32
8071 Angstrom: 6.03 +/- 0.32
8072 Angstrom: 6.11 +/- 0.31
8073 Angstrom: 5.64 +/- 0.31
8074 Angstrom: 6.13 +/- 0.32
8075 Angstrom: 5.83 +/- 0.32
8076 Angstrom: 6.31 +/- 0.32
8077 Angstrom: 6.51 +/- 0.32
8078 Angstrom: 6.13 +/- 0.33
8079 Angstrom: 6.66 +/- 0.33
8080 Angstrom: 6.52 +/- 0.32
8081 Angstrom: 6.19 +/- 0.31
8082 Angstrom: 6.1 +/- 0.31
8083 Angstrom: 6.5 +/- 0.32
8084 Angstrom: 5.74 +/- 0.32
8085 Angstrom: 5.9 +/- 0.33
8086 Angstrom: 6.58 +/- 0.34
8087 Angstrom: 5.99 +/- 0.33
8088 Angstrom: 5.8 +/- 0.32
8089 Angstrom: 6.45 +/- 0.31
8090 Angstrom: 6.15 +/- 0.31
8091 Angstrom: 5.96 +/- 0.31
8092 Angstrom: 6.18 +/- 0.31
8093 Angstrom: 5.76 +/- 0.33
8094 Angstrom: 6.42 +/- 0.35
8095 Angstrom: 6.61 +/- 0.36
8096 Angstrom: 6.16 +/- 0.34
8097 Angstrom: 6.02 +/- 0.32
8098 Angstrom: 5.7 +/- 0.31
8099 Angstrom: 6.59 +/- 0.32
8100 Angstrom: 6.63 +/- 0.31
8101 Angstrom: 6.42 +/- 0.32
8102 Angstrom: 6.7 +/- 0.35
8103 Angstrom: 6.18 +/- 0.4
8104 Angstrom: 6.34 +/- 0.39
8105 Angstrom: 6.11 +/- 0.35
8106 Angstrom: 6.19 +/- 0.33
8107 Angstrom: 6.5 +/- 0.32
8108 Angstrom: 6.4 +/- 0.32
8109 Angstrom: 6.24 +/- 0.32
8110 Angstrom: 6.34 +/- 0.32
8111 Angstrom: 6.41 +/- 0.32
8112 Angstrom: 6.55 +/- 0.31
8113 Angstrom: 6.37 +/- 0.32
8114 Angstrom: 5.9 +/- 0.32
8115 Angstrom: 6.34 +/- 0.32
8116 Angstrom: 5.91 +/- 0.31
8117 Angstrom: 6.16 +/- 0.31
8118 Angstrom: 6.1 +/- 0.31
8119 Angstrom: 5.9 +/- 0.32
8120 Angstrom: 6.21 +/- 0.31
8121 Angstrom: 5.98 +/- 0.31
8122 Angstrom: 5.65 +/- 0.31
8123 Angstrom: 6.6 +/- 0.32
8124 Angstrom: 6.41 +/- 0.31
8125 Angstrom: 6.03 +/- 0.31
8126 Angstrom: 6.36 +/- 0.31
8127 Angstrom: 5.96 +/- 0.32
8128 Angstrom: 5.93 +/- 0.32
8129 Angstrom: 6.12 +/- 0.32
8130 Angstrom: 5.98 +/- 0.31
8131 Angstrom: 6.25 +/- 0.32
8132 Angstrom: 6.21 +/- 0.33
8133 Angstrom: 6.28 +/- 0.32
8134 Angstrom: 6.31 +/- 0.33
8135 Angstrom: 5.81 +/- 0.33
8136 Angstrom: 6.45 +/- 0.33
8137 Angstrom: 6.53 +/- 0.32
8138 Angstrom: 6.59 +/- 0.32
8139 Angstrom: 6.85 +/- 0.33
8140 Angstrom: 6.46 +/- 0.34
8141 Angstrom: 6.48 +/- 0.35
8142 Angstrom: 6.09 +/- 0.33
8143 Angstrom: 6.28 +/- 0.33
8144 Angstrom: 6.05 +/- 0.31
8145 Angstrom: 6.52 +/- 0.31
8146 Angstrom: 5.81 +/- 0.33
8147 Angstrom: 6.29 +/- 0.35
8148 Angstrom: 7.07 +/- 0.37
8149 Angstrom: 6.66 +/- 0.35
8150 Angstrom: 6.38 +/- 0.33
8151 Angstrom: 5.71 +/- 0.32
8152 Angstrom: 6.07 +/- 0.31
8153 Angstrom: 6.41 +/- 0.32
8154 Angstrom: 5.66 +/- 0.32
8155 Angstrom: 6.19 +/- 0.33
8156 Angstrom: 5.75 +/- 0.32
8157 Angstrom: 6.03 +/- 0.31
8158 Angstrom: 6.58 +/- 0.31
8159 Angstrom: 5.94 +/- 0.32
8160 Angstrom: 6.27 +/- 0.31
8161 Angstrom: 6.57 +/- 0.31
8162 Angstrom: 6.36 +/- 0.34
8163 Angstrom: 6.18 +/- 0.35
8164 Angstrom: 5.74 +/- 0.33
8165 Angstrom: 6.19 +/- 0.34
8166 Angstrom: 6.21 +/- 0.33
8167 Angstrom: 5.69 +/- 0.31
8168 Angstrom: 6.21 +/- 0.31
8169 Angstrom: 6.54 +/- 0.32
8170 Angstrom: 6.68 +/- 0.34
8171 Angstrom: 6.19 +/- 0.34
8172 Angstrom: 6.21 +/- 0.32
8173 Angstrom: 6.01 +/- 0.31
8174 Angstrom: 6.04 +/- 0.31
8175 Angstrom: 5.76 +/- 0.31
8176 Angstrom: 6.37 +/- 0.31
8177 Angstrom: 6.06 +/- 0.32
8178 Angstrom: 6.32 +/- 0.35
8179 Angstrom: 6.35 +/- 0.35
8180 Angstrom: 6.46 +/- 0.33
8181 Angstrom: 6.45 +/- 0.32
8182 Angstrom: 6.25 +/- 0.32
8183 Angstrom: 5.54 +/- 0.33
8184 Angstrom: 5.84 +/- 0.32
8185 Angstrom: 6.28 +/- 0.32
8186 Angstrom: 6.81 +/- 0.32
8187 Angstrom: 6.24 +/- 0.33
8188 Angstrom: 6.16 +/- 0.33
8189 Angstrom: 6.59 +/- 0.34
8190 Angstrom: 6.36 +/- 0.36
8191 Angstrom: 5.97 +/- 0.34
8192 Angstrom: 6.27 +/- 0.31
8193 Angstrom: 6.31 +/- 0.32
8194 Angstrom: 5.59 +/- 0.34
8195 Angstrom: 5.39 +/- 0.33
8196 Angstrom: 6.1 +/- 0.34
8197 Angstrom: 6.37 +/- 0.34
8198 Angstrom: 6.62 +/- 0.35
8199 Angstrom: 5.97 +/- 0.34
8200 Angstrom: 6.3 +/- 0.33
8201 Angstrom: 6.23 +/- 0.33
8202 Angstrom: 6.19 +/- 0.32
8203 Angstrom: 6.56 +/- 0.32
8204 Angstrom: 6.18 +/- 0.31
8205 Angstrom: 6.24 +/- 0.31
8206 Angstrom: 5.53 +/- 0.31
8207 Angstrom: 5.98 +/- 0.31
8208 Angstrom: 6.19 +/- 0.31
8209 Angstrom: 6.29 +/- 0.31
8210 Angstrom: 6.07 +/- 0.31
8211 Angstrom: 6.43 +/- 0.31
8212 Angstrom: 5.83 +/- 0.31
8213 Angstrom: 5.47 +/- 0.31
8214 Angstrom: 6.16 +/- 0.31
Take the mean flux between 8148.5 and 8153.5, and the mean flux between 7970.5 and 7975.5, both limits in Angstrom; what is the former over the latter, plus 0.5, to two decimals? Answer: 1.53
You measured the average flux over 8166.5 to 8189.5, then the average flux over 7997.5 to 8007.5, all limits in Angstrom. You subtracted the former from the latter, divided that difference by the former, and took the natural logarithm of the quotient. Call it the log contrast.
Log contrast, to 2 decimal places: -4.00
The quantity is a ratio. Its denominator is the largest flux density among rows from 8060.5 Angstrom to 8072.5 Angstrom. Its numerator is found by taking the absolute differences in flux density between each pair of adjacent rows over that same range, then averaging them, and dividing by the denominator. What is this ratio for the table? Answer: 0.060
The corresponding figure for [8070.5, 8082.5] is 0.048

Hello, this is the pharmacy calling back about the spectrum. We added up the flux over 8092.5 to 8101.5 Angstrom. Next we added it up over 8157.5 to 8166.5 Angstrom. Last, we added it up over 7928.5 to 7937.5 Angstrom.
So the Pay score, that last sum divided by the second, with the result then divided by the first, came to 0.0172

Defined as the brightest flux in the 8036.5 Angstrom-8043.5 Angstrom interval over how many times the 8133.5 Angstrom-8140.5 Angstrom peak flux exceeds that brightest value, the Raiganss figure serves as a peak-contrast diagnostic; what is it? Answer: 6.38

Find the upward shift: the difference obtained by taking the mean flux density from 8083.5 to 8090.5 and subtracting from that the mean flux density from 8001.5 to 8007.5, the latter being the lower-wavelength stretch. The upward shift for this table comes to -0.21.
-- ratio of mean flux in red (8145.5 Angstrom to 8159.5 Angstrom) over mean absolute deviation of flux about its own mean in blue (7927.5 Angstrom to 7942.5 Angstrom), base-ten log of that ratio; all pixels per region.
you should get 1.26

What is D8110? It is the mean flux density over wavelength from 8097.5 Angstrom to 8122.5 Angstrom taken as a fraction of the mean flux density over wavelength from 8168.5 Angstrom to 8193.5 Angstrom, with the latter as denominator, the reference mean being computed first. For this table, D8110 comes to 0.998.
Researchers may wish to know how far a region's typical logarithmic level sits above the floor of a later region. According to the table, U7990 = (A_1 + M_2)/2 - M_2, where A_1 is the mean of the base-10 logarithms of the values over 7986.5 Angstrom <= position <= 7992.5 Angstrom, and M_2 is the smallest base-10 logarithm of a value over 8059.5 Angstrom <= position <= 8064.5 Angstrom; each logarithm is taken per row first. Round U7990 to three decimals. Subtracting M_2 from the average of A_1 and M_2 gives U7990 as 0.013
